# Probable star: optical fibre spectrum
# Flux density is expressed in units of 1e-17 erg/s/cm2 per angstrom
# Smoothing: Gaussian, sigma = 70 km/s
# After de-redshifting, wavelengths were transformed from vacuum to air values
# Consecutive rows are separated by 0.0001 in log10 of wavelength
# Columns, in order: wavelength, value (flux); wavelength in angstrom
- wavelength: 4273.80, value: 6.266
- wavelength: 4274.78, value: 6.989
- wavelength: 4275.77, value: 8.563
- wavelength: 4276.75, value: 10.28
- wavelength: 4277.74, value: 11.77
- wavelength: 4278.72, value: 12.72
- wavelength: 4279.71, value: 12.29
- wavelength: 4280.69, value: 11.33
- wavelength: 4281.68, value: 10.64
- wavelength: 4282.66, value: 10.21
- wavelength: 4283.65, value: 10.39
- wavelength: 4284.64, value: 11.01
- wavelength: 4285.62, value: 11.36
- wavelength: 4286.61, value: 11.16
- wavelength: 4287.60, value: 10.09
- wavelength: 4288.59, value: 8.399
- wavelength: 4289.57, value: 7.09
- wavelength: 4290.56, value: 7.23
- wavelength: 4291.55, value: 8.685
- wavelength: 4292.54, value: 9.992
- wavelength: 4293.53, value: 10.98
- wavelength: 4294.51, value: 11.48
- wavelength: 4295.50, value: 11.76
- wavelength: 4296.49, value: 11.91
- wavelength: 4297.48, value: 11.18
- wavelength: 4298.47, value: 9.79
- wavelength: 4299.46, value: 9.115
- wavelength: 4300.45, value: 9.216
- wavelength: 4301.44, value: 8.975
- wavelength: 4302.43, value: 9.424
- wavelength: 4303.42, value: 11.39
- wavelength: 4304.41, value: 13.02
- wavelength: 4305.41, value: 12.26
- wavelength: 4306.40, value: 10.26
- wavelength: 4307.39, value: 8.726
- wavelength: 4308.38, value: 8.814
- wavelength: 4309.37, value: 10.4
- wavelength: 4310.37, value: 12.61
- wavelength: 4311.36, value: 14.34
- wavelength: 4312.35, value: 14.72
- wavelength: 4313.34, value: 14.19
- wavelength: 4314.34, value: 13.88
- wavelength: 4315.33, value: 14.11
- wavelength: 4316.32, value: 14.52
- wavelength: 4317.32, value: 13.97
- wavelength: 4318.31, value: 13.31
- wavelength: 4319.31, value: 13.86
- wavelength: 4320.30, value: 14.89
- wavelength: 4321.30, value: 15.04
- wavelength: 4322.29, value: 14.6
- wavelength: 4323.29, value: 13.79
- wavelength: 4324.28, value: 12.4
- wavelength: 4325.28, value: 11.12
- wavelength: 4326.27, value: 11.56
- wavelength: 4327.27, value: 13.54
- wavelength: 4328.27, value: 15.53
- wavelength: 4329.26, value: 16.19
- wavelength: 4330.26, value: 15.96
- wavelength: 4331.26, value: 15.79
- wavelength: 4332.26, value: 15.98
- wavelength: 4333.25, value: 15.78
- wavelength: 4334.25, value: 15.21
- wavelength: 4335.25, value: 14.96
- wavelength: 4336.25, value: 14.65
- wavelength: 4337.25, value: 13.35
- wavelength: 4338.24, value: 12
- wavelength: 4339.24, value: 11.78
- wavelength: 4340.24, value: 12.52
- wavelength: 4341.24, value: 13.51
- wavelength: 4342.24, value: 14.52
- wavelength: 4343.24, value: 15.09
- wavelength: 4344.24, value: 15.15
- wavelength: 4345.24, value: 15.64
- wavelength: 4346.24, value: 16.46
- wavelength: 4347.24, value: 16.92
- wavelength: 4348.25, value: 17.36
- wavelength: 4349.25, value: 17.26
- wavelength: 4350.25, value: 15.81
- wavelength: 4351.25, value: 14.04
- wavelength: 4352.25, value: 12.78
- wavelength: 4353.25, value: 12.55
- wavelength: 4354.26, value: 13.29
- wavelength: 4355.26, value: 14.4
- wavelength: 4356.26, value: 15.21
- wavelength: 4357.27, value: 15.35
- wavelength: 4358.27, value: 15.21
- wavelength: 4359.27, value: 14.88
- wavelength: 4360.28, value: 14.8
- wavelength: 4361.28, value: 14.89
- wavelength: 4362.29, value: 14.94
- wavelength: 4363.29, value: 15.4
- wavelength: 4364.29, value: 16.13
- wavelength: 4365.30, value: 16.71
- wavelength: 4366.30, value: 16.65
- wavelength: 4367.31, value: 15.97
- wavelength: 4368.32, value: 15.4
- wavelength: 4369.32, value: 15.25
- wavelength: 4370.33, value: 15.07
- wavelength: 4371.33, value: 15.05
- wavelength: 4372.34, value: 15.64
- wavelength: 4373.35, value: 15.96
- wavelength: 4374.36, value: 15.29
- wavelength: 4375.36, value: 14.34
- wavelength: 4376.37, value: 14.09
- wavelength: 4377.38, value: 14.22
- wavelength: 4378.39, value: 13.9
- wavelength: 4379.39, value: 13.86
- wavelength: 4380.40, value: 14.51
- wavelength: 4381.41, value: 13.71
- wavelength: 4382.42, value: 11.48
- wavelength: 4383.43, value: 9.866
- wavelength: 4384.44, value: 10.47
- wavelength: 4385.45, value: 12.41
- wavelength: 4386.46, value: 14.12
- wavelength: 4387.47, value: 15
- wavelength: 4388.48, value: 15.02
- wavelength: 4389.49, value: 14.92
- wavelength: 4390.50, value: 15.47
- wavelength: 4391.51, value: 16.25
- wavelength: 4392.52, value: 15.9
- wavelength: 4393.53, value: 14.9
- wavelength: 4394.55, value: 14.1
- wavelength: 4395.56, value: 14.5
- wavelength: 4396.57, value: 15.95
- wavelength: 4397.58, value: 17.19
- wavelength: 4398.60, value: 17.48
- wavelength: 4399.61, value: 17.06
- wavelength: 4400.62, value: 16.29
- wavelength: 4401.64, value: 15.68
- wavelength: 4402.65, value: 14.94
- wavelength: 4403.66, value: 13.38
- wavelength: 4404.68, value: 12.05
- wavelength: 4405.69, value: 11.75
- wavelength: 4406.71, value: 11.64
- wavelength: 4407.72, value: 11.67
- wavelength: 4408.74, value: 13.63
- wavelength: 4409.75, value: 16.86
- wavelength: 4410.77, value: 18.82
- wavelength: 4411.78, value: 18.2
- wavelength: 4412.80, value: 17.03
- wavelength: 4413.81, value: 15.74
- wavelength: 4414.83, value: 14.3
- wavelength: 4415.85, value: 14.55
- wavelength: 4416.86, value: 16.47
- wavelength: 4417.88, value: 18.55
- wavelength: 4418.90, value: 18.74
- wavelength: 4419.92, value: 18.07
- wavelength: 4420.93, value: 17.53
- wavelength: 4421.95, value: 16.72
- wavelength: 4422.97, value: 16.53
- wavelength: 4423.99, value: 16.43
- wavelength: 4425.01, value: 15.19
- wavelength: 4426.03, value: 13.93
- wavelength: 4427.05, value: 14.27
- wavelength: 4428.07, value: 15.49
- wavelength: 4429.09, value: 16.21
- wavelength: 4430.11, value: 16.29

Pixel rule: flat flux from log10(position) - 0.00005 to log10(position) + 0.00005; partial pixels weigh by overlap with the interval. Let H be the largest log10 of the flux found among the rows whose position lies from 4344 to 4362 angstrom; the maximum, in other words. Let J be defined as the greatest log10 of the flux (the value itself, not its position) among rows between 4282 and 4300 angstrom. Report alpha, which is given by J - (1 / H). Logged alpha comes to 0.27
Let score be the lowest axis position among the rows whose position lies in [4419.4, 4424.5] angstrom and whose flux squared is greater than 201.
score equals 4419.92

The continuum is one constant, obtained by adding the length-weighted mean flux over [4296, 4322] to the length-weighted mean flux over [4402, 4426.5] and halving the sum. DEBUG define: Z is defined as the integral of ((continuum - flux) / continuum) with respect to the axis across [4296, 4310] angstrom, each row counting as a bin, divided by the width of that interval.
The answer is 0.25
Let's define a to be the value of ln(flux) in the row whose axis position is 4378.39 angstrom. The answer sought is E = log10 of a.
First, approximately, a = 2.6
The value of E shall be 0.420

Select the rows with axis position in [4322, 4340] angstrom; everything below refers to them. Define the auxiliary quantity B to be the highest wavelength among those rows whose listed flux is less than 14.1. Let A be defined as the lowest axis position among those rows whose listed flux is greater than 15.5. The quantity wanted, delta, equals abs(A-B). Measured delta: 11.0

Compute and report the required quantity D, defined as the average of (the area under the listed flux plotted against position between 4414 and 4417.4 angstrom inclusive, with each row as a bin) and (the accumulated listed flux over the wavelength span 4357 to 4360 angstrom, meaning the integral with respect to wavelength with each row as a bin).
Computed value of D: 48.5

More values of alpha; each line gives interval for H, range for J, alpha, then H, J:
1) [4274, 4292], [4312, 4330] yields 0.30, 1.10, 1.21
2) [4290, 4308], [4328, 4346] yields 0.31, 1.11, 1.21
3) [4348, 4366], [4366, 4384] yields 0.41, 1.24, 1.22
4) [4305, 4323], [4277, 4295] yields 0.26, 1.18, 1.10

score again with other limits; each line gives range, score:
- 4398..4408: 4398.60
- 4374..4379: 4374.36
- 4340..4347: 4342.24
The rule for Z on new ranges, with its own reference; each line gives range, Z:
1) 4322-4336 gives -0.05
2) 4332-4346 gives -0.04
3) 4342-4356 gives -0.09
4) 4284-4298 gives 0.26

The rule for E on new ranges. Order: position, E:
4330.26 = 0.442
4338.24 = 0.395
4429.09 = 0.445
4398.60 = 0.457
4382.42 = 0.387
